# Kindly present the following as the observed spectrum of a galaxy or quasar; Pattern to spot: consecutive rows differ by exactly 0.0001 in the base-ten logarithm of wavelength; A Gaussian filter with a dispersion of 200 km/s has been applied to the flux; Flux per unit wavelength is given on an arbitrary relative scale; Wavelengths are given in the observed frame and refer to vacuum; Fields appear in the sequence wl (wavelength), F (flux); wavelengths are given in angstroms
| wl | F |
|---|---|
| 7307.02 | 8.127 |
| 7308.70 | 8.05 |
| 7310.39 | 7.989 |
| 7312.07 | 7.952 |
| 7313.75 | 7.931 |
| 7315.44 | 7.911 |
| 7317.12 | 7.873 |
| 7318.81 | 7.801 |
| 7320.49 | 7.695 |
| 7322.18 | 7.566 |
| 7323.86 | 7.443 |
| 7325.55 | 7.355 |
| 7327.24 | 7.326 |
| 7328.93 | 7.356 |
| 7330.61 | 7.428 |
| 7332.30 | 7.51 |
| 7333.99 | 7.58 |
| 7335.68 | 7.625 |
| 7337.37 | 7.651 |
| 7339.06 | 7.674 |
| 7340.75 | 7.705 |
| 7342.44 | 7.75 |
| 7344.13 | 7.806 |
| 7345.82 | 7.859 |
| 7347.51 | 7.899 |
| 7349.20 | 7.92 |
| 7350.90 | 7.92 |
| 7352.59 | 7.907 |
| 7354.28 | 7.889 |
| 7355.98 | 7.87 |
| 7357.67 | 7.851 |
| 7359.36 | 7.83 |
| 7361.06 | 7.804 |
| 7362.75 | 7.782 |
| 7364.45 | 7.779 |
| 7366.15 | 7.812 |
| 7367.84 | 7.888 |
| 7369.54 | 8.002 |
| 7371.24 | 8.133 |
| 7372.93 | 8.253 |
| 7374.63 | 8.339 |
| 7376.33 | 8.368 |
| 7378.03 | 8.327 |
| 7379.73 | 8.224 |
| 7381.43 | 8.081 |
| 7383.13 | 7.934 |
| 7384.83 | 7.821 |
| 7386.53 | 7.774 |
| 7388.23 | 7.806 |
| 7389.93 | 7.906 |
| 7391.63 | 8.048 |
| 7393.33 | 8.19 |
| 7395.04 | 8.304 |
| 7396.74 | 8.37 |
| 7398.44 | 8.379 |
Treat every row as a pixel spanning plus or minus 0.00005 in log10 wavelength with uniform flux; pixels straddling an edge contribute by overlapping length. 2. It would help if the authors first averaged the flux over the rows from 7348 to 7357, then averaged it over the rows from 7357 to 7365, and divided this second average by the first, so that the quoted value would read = 0.99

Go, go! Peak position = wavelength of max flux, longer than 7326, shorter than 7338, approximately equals 7337.37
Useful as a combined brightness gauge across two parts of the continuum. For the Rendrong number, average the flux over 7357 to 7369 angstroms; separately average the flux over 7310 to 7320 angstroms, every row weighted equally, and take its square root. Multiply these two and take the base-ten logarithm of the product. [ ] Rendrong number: 1.34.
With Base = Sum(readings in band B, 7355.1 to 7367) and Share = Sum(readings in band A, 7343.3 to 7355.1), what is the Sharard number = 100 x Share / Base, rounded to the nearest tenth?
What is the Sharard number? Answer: 100.9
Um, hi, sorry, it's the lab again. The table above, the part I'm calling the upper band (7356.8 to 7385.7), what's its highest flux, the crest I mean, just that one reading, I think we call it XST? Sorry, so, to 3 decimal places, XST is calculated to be 8.368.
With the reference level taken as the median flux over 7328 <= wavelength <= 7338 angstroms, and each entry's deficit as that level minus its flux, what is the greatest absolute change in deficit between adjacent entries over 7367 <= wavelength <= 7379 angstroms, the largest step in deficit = 0.13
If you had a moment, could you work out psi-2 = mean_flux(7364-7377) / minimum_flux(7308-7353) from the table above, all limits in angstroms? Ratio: 1.10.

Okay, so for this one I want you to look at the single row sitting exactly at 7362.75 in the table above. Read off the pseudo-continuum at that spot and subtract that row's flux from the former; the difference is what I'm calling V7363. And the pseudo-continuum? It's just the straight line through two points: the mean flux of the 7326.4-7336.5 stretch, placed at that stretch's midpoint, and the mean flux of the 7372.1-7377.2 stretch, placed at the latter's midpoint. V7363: 0.30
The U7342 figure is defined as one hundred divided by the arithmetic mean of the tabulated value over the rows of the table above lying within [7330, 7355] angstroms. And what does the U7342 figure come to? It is 12.9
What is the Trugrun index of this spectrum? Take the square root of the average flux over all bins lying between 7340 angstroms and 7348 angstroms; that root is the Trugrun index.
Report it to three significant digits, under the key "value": 2.79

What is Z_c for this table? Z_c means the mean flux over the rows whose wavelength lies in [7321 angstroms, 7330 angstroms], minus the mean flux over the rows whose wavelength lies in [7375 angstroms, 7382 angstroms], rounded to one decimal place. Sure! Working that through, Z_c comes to -0.8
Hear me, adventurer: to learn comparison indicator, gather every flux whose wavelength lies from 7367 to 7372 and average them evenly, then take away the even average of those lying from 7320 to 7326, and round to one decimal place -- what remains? 0.5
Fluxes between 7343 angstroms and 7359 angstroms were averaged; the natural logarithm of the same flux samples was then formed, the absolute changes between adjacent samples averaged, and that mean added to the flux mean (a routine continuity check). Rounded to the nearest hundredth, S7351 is 7.88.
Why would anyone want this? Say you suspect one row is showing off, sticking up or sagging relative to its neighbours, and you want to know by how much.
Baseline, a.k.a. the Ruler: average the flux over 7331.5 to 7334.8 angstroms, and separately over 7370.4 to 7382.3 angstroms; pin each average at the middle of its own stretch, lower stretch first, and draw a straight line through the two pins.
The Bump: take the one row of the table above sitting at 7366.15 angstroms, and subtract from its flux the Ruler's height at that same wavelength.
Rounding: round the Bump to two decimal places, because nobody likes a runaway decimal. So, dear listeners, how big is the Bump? -0.27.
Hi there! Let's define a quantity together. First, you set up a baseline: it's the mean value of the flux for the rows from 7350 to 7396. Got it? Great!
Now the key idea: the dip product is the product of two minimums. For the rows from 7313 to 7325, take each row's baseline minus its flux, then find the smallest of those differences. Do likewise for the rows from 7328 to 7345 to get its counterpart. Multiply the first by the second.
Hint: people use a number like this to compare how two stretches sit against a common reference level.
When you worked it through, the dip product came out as 0.012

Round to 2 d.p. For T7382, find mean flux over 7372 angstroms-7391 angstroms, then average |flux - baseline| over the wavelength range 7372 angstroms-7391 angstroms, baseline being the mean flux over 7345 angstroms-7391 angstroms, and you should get 0.22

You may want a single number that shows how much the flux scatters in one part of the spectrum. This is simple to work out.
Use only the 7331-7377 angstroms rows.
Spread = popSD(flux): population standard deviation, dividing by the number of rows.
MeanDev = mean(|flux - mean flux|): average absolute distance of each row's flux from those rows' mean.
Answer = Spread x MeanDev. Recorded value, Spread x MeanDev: 0.030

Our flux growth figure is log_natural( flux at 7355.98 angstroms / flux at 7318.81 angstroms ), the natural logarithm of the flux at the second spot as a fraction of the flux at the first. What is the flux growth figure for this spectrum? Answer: 0.009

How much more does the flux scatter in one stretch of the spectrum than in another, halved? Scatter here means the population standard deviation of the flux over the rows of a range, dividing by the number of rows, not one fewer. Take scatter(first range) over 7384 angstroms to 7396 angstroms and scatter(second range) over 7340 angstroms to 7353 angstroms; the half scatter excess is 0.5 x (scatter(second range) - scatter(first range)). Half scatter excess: -0.057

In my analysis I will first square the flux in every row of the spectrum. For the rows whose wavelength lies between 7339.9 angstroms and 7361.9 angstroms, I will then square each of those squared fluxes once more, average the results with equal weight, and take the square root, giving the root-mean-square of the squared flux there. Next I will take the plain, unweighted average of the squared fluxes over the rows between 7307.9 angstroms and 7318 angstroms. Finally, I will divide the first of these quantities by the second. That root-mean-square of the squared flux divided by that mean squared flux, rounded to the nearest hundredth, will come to 0.97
